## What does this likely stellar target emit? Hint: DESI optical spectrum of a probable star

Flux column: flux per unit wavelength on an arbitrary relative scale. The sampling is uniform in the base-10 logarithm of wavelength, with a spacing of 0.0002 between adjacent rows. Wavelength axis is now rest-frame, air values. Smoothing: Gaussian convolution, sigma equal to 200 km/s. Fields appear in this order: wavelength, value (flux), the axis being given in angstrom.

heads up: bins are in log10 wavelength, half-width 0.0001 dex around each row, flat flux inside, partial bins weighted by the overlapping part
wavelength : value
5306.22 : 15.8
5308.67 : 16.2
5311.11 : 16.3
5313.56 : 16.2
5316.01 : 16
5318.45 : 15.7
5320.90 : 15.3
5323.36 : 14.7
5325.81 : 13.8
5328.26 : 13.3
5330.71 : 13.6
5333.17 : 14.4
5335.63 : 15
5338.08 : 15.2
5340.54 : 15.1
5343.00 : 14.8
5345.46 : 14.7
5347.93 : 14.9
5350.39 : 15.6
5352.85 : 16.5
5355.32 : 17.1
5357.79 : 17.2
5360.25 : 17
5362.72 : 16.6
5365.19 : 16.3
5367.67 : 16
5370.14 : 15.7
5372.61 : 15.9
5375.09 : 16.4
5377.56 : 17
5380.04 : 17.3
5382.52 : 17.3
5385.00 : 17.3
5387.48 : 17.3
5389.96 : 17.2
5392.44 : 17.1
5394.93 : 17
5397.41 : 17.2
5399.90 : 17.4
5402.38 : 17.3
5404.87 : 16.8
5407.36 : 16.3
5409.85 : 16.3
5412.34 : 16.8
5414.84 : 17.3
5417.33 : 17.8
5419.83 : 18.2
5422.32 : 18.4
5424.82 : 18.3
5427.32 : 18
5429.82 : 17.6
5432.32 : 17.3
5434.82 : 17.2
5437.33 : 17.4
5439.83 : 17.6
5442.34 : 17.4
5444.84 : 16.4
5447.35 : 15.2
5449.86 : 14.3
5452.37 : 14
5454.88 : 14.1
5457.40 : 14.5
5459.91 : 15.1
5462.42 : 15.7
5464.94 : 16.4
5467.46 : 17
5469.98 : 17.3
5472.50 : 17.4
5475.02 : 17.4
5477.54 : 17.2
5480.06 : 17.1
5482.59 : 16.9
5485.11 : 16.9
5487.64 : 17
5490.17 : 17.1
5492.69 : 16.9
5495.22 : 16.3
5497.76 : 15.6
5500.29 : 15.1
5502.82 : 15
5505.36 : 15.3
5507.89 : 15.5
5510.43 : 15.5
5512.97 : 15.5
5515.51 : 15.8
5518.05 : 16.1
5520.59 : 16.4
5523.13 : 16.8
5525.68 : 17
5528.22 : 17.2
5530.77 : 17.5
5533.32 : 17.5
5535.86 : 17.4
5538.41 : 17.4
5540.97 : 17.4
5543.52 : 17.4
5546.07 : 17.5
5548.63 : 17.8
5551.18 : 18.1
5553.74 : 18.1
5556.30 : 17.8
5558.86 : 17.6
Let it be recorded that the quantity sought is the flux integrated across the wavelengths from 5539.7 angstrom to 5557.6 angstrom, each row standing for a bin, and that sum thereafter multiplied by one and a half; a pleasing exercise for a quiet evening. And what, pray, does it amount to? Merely 476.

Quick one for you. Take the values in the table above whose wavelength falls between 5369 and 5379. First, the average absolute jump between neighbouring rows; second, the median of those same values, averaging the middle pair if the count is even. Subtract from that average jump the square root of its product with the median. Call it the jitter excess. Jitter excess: -2.2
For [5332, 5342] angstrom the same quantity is -1.8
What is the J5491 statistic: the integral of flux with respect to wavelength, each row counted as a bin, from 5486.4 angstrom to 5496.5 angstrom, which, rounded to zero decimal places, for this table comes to 170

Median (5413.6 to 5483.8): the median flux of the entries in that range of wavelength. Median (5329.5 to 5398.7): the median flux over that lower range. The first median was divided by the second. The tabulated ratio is 1.05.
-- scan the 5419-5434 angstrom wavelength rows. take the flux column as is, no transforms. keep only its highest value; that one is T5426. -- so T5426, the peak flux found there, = 18.4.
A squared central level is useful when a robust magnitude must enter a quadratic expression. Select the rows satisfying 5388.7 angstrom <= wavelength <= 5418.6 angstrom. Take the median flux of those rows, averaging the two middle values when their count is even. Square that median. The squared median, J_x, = 294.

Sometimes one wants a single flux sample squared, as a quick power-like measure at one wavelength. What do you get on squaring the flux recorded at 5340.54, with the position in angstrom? 228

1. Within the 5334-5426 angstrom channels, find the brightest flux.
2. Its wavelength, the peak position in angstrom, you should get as 5422.32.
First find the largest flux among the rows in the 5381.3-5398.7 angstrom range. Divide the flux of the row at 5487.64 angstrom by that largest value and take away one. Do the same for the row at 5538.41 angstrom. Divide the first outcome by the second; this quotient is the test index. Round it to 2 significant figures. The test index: -3.0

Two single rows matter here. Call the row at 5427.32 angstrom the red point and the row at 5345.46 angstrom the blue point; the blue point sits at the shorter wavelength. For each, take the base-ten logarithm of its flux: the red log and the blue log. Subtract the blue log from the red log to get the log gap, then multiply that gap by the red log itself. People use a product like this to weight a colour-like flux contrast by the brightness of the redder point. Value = 0.11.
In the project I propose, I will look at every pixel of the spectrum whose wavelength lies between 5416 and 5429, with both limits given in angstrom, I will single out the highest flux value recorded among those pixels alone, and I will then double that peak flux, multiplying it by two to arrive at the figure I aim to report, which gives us 36.8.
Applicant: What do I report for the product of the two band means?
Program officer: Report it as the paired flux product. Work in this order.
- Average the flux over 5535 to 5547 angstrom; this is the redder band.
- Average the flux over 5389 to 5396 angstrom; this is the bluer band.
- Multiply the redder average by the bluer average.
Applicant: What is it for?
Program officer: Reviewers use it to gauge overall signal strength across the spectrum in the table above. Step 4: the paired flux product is 298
